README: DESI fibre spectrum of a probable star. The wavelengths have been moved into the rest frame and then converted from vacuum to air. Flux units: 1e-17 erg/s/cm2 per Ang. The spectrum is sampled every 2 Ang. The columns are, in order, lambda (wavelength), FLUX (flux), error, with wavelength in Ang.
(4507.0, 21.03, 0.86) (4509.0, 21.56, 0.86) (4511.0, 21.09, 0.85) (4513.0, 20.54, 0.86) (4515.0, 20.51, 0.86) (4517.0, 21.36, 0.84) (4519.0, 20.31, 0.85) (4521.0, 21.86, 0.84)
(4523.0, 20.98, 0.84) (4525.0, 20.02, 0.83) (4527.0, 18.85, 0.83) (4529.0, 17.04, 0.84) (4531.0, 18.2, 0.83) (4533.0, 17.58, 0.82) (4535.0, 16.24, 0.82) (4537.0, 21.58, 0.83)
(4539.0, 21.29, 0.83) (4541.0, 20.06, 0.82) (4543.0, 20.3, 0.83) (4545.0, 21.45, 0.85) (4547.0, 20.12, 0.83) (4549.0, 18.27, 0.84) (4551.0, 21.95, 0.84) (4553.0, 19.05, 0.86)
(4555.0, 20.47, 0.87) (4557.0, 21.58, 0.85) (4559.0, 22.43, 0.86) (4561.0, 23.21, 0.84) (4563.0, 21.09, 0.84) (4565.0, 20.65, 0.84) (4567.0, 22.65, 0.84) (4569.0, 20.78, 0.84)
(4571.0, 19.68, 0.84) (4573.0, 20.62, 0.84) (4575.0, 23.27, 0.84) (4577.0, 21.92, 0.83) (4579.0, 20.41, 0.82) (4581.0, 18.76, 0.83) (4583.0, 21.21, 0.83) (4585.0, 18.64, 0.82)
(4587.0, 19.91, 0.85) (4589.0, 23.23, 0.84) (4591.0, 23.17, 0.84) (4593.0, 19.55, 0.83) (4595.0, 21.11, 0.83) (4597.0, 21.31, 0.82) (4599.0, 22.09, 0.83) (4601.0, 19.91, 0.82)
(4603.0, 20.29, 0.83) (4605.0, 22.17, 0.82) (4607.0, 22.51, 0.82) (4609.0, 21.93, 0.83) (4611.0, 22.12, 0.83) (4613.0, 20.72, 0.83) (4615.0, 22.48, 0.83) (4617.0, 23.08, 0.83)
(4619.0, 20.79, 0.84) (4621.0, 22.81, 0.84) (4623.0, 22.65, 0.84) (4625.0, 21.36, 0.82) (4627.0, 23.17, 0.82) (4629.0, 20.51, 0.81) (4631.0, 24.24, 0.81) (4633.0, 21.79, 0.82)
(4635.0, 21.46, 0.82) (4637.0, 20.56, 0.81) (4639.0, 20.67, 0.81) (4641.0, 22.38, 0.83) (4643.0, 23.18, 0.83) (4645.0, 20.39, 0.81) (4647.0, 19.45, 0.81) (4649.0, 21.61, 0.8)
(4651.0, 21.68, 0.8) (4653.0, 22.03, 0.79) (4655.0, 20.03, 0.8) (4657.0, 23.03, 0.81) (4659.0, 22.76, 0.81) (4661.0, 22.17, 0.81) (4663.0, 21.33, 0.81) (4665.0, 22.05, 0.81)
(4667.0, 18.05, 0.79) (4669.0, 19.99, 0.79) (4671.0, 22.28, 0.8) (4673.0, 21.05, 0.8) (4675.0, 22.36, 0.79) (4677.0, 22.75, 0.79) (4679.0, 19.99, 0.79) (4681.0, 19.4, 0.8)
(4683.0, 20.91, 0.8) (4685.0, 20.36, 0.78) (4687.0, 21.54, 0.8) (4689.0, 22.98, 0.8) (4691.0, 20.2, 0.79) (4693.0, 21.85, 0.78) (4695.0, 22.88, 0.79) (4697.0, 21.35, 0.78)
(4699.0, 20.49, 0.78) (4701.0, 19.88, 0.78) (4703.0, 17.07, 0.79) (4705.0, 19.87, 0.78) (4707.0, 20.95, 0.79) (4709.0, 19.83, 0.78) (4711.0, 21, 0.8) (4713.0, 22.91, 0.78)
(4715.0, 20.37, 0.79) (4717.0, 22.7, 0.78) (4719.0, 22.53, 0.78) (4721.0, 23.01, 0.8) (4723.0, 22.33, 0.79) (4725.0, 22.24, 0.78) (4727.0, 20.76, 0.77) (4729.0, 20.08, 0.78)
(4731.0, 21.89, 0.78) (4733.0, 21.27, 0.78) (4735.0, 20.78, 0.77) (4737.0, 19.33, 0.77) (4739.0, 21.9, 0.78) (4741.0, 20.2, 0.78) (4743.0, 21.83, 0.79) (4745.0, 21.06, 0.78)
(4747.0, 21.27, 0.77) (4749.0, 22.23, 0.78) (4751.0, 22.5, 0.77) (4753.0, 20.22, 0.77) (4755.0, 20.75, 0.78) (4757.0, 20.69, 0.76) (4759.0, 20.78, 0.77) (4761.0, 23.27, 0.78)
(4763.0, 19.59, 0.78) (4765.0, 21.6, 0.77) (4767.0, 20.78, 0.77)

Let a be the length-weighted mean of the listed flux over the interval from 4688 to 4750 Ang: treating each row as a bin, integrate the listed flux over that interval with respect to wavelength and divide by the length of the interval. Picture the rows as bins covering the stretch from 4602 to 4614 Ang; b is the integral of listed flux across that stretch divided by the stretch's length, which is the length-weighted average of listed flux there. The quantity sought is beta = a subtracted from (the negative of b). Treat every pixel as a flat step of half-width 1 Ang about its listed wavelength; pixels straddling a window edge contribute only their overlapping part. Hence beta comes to -42.8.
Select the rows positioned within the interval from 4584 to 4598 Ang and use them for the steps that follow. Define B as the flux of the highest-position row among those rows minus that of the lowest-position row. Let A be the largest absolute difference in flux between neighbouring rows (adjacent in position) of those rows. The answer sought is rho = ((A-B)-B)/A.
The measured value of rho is -0.48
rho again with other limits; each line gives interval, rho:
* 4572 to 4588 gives 1.54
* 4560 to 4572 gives 4.33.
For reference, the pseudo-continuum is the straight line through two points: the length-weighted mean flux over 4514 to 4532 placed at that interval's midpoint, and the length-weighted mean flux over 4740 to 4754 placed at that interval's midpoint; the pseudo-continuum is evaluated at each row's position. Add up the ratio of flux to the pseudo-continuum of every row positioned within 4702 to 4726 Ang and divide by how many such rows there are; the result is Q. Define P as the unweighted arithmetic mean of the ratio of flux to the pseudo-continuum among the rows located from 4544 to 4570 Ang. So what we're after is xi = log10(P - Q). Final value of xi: -1.39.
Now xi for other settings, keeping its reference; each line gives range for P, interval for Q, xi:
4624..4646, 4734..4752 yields -1.22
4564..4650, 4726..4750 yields -1.23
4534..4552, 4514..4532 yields -2.27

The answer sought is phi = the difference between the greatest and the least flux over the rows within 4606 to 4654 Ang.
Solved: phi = 4.8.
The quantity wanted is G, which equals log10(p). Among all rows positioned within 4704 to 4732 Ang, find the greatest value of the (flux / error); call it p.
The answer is 1.47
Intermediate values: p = 29.4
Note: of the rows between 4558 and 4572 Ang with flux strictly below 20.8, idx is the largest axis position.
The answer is 4571.0 Ang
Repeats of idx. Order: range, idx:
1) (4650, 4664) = 4655.0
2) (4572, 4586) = 4585.0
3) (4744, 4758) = 4757.0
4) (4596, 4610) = 4603.0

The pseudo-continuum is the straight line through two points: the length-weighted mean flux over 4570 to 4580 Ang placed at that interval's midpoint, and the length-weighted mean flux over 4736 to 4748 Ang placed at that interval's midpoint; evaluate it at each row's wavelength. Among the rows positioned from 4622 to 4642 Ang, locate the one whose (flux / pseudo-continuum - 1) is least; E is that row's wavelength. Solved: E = 4629.0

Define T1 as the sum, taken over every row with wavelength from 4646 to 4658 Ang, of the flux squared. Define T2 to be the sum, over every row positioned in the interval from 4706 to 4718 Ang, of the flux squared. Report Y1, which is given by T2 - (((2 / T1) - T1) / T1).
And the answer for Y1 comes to 2729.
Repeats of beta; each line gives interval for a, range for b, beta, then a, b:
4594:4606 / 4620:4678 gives -42.8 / 21.1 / 21.6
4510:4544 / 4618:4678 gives -41.5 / 19.9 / 21.6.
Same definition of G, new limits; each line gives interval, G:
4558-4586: 1.44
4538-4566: 1.44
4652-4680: 1.46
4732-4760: 1.47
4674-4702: 1.46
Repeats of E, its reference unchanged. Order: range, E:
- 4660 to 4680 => 4667.0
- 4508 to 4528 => 4527.0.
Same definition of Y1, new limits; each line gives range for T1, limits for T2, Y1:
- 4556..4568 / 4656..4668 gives 2808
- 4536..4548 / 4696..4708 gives 2397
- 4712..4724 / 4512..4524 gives 2630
